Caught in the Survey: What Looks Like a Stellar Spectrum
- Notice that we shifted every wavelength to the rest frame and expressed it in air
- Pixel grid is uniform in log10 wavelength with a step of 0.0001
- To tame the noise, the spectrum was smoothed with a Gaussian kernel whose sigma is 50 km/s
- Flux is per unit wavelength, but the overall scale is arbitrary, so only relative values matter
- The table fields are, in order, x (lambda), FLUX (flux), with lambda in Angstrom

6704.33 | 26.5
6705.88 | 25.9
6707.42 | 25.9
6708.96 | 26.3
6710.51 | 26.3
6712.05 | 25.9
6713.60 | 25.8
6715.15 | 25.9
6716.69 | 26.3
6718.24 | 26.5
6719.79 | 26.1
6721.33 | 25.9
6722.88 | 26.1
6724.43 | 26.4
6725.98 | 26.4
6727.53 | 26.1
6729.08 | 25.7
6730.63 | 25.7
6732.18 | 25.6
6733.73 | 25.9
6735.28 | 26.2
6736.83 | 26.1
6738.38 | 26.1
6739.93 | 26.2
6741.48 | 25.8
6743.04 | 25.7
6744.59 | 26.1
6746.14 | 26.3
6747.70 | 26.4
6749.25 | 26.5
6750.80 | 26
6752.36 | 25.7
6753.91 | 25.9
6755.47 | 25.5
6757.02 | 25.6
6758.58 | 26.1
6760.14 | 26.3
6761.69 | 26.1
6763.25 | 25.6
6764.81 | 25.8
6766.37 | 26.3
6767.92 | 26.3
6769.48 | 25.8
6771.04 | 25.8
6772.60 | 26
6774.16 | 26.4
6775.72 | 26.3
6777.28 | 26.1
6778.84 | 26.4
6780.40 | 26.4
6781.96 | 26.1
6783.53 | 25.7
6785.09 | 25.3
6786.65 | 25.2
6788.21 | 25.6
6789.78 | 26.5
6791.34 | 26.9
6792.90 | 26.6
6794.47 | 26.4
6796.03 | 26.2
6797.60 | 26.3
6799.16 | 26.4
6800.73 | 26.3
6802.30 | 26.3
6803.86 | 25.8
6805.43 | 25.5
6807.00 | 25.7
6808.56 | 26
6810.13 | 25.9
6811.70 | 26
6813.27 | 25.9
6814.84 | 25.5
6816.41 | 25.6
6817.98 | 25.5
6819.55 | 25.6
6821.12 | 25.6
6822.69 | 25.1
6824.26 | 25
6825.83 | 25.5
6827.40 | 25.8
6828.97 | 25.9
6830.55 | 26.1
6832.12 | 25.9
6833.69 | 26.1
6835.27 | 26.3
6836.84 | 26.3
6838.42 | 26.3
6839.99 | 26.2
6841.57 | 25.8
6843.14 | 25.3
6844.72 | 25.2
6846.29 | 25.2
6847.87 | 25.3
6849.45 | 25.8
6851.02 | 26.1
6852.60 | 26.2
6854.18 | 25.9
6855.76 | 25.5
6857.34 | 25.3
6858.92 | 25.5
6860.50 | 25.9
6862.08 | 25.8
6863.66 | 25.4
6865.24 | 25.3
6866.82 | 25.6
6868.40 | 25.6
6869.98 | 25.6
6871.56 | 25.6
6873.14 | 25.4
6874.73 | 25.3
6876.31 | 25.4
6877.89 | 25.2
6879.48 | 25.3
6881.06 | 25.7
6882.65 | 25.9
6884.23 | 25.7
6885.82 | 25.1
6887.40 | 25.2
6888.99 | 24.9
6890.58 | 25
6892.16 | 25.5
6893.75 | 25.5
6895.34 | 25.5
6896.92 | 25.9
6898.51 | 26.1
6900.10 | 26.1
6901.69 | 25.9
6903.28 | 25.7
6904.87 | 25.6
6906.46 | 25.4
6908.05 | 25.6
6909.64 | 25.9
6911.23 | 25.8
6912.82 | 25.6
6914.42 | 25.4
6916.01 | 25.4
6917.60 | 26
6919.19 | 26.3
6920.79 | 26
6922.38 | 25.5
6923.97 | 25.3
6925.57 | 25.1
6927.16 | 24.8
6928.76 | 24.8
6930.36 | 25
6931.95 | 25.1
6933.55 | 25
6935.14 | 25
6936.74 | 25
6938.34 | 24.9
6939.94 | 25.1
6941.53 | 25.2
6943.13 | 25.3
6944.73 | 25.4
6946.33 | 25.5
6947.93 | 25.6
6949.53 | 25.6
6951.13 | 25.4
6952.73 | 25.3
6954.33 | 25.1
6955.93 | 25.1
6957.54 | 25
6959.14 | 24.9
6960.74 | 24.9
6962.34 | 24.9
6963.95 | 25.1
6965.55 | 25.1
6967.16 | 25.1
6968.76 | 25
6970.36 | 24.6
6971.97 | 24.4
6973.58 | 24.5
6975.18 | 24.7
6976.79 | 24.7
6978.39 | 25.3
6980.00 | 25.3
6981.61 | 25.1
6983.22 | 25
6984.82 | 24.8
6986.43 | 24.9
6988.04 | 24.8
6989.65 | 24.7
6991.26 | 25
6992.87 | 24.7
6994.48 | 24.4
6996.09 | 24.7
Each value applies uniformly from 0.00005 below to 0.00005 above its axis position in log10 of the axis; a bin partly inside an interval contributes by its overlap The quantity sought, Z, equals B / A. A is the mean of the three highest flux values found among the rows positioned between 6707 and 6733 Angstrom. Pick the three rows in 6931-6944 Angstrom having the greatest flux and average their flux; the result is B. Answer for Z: 0.95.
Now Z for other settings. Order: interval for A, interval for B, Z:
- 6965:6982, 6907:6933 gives 1.03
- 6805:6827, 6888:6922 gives 1.01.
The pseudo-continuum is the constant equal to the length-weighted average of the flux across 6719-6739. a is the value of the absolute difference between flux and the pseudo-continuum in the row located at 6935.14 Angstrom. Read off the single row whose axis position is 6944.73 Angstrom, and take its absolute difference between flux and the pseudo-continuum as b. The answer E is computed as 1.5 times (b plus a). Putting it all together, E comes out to 2.5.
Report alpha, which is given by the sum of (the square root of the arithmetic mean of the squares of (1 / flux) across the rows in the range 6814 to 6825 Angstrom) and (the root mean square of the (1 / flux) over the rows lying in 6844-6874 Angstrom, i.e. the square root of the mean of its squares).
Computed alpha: 0.0784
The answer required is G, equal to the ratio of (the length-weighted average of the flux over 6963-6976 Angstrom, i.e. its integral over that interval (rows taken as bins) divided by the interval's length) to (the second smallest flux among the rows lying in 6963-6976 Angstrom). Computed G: 1.012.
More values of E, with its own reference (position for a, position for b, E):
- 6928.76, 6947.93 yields 2.5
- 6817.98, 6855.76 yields 1.6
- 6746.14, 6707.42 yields 0.6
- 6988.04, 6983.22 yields 3.4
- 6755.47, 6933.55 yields 2.3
